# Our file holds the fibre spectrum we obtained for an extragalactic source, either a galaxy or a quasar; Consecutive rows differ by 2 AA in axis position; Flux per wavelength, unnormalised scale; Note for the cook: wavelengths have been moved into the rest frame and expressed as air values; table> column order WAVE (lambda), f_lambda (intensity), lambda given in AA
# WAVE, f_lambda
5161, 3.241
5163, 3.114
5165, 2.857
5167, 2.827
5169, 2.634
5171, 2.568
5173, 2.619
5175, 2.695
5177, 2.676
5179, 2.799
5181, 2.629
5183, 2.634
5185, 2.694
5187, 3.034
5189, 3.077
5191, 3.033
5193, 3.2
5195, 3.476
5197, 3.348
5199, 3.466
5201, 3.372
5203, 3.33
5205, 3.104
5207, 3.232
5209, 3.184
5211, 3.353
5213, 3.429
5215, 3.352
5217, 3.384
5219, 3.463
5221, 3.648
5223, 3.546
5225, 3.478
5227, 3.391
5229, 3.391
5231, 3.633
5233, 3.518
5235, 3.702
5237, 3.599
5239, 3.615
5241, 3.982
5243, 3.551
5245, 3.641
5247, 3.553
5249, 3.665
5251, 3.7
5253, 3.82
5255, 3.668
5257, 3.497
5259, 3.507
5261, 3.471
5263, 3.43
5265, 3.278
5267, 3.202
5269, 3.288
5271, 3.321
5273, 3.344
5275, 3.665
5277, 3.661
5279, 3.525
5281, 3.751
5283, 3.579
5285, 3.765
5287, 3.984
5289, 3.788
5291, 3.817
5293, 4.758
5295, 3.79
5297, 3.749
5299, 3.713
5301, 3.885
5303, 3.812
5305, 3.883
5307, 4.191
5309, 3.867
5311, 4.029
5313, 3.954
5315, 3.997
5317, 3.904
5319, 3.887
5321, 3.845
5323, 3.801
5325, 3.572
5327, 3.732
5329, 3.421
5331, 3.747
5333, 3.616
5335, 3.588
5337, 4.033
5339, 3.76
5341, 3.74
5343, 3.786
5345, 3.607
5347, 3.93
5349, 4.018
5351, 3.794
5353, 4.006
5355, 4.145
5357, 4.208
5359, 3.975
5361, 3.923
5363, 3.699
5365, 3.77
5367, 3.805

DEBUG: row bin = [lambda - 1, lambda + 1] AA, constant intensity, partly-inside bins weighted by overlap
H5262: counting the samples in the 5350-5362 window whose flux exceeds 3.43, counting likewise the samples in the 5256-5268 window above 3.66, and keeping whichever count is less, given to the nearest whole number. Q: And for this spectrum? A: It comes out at 0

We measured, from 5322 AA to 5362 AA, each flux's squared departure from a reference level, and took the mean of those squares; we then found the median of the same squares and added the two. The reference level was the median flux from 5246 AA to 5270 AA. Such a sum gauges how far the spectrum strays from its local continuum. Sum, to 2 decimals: 0.22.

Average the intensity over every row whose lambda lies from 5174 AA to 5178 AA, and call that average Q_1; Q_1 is 2.69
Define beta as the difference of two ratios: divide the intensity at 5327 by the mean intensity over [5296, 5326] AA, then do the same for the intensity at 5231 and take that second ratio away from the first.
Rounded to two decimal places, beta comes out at 0.03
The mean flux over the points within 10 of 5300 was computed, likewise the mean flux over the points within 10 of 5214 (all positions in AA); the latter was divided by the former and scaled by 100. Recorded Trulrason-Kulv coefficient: 85.4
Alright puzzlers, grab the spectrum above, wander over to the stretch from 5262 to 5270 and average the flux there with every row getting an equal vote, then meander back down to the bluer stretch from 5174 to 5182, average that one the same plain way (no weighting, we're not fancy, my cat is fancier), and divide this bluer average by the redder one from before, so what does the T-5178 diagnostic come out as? 0.82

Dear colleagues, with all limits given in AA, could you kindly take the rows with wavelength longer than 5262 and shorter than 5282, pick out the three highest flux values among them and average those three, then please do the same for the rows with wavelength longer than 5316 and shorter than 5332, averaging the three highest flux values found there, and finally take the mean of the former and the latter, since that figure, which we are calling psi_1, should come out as 3.79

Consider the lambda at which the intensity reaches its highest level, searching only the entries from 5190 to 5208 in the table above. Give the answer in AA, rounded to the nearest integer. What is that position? 5195 AA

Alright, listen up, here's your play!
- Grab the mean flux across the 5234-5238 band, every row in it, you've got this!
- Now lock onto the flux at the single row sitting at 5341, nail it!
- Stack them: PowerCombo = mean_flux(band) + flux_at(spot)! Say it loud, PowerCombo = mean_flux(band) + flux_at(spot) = 7.4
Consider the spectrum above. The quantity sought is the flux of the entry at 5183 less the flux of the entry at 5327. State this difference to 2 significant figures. -1.1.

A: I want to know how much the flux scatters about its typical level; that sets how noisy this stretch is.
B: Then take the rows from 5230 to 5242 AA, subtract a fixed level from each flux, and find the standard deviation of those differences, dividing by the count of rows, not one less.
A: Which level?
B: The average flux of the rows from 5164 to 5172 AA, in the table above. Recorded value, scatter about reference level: 0.15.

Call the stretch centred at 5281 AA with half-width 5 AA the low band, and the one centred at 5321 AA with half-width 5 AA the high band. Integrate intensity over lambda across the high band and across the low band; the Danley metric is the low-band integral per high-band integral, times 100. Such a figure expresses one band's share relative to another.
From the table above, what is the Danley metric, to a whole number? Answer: 96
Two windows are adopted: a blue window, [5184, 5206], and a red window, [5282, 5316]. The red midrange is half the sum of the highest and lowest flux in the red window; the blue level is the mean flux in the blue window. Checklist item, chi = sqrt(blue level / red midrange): 0.88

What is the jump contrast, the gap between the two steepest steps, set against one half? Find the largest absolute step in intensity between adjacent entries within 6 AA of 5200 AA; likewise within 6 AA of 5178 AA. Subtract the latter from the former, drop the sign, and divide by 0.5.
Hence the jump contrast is 0.1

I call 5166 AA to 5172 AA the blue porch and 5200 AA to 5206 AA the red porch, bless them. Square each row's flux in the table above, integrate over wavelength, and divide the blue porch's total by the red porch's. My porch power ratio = 0.67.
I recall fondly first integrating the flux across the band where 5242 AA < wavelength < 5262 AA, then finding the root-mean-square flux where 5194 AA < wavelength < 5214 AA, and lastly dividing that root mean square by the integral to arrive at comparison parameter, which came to 0.046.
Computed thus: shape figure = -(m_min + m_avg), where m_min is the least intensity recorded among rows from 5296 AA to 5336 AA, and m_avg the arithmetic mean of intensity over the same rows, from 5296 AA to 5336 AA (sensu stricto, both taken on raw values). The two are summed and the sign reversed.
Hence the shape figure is -7.2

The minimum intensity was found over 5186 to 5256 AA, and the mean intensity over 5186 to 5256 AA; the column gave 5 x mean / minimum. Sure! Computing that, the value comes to 5.70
